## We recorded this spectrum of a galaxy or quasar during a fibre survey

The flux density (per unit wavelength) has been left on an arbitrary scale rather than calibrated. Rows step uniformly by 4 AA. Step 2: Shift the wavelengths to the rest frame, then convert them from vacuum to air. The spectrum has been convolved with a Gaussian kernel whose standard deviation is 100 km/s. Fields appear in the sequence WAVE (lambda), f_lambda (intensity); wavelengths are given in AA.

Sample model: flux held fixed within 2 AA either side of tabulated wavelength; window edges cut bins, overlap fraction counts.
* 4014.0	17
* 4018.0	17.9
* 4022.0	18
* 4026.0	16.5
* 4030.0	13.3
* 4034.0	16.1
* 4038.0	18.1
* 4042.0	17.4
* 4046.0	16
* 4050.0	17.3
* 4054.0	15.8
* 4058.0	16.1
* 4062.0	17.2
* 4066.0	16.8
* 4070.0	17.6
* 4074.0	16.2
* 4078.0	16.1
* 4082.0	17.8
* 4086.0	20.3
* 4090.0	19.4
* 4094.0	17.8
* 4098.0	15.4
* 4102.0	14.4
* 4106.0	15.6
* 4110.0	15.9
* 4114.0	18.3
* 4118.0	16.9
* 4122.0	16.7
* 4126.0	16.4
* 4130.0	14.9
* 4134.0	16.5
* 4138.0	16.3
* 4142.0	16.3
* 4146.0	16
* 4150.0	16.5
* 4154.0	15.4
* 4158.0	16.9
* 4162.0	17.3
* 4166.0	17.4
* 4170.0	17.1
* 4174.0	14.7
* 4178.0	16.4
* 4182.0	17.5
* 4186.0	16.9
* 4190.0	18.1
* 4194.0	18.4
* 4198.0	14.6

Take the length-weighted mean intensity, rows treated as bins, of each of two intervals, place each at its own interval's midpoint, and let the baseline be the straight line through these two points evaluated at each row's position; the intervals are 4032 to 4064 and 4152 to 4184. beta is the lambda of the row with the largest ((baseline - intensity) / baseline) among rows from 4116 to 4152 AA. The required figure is 4130.0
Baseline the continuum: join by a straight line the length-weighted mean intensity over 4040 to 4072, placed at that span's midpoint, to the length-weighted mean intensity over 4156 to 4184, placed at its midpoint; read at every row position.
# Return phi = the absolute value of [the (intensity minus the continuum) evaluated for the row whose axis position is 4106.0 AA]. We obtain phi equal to 1.2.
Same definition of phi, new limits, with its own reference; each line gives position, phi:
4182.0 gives 0.7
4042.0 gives 0.6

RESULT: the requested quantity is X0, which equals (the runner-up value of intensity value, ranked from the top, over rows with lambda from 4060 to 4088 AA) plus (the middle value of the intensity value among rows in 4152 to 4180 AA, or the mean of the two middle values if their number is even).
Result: 34.7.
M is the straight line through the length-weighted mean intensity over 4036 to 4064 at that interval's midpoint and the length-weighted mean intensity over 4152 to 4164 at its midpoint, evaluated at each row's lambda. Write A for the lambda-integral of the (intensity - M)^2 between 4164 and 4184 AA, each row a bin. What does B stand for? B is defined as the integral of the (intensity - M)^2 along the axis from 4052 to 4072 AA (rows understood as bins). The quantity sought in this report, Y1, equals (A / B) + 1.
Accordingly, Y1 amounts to 3.3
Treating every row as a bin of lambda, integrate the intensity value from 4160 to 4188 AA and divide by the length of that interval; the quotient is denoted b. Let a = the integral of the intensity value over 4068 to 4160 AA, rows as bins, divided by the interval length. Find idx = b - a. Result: 0.1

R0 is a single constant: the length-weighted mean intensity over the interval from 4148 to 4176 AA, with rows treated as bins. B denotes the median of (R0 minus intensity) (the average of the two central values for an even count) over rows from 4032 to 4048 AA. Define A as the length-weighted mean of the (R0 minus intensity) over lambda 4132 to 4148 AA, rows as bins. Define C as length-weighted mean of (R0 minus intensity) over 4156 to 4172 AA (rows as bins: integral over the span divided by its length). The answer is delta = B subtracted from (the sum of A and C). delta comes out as -0.2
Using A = 0.2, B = -0.28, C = -0.7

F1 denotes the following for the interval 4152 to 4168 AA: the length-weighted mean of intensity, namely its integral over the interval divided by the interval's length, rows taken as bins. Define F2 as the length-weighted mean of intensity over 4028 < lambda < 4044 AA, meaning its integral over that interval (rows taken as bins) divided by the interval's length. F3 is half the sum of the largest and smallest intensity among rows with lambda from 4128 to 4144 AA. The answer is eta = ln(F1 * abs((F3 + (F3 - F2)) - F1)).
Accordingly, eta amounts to 3.3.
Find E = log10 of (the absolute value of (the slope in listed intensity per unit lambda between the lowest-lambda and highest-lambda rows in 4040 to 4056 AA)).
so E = -0.9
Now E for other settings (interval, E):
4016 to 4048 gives -1.2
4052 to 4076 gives -1.7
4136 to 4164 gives -1.4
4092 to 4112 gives -0.9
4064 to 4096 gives -1.4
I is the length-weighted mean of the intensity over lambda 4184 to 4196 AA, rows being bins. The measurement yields 17.8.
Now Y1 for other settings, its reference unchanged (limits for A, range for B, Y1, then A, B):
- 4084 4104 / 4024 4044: 2.8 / 112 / 62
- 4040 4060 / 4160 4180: 1.6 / 11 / 20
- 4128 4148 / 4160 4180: 1.7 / 14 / 20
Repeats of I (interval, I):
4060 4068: 17.0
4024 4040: 16.0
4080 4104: 17.5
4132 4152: 16.3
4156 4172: 17.2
